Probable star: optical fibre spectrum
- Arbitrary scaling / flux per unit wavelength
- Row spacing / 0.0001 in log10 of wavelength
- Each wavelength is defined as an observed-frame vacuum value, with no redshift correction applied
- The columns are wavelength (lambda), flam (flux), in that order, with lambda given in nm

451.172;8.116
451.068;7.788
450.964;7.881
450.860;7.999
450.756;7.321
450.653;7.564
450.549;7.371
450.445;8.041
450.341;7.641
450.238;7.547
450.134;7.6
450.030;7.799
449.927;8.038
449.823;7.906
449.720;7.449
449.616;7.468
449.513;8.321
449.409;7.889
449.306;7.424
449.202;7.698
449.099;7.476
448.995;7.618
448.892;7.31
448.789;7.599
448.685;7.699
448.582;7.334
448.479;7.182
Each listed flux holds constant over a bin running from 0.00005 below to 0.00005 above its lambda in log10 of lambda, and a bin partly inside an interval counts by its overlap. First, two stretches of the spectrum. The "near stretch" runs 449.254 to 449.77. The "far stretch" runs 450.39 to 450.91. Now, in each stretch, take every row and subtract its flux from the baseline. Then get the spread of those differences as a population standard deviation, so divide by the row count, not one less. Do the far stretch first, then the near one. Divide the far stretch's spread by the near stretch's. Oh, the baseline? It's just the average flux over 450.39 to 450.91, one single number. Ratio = 0.87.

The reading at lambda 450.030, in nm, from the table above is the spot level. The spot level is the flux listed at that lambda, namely 7.799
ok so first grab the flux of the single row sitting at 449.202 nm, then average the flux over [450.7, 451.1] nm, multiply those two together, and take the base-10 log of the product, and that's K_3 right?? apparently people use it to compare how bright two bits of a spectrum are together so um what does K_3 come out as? 1.78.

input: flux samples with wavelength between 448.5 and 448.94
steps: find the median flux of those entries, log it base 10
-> 0.873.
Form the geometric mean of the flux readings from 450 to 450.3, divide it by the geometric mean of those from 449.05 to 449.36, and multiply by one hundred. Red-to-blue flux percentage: 102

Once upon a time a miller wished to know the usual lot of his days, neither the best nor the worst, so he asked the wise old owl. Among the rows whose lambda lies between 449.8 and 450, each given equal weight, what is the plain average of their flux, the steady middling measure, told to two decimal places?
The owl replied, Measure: 7.97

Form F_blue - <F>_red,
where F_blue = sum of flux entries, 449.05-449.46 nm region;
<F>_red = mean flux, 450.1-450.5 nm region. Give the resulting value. 22.8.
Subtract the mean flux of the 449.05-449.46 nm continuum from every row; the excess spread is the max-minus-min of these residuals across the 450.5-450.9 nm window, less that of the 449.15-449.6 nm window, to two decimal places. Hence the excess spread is -0.22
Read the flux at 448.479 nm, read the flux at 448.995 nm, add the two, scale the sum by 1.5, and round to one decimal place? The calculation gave 22.2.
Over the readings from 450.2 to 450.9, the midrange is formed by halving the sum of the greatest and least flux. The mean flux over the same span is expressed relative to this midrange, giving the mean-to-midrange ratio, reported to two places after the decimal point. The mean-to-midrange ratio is 0.99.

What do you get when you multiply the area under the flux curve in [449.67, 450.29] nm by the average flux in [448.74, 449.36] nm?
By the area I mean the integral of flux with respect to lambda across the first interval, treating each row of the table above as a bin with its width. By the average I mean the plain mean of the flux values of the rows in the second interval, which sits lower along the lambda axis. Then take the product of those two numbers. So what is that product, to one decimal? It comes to 36.1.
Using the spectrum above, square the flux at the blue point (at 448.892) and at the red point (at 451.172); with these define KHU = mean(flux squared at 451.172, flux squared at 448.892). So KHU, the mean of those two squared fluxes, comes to 59.7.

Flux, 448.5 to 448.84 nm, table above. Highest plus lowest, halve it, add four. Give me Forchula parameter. 11.5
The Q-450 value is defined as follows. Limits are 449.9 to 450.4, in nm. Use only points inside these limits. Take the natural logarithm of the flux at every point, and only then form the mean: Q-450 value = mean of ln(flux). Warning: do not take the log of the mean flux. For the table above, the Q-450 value 2.04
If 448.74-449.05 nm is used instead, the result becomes 2.02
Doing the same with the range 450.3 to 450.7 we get 2.03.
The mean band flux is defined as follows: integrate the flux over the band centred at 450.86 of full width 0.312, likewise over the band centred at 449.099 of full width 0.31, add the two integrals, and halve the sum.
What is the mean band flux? 2.38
